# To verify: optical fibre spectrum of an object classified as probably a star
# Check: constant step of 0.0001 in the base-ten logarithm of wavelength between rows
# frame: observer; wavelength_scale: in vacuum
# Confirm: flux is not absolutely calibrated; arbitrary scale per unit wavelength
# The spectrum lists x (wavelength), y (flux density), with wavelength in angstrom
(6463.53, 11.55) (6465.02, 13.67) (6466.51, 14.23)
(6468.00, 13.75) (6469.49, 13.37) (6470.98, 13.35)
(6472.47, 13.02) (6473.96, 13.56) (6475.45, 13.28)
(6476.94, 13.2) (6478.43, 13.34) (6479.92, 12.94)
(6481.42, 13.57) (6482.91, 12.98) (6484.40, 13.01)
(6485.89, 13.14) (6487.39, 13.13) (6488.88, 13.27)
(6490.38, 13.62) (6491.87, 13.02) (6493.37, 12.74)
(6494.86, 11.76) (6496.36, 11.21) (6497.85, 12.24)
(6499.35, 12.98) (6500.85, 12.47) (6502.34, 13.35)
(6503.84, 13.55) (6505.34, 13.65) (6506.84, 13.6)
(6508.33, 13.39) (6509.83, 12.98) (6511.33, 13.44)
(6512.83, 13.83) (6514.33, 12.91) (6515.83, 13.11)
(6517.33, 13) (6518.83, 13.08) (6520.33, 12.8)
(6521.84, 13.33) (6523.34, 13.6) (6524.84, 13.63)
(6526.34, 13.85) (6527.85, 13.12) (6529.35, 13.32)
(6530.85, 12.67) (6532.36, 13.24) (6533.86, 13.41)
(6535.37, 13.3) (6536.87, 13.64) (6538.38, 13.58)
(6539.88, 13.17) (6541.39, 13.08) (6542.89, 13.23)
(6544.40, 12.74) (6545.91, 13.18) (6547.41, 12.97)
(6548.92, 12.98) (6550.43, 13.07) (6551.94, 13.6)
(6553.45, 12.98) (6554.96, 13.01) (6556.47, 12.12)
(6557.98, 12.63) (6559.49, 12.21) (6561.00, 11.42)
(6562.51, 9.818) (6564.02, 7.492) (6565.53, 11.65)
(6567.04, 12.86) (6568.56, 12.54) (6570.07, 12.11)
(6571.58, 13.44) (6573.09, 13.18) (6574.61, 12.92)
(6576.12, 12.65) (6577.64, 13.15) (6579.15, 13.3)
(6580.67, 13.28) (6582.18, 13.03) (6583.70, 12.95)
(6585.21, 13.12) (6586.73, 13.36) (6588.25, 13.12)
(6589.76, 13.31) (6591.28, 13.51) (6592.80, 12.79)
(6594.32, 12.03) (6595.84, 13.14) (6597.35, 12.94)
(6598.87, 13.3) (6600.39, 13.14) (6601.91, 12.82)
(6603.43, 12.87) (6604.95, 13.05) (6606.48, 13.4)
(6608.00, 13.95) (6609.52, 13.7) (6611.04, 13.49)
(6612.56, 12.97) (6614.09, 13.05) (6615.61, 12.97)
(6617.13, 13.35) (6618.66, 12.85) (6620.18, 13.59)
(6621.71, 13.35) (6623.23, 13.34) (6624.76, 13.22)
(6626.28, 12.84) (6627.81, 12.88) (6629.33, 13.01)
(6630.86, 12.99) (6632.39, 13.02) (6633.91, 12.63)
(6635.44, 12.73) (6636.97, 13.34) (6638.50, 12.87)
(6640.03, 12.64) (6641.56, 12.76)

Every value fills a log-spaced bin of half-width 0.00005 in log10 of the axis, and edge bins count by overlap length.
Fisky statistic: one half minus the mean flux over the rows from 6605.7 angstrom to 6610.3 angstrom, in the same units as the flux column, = -13.2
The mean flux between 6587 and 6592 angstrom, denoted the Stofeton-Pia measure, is 13.3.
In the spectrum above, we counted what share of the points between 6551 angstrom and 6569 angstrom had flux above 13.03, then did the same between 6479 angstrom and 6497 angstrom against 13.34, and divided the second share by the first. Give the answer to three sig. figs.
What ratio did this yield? 2.00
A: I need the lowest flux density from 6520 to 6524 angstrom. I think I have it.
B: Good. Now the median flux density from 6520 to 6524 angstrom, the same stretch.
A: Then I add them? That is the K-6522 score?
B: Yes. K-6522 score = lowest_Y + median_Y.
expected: 26.13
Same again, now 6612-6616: 25.94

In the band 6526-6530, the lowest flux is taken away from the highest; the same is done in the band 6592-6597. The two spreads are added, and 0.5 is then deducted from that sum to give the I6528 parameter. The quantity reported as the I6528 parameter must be 1.3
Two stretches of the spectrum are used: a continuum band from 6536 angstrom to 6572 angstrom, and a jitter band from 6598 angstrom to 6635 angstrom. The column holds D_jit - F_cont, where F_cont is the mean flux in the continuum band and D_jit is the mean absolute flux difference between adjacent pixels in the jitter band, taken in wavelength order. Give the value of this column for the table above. -12.23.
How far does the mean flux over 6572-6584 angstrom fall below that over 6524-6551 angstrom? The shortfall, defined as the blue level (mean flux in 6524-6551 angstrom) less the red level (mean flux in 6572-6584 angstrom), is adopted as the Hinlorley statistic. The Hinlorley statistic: 0.17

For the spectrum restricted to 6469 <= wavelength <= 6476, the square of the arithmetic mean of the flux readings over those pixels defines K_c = 177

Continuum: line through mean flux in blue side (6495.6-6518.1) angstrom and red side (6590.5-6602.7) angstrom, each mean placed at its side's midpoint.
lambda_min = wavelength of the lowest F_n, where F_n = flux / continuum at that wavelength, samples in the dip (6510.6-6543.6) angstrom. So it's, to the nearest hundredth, 6530.85 angstrom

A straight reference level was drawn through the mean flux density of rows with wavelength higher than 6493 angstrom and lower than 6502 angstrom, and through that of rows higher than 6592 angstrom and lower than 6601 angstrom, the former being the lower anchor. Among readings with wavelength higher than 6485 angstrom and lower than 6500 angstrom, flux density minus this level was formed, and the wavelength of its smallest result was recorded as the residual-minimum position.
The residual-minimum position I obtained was 6496.36 angstrom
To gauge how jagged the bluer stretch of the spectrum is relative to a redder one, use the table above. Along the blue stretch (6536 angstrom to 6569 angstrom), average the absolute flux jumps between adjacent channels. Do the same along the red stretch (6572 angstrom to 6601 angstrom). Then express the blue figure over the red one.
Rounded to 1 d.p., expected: 2.2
